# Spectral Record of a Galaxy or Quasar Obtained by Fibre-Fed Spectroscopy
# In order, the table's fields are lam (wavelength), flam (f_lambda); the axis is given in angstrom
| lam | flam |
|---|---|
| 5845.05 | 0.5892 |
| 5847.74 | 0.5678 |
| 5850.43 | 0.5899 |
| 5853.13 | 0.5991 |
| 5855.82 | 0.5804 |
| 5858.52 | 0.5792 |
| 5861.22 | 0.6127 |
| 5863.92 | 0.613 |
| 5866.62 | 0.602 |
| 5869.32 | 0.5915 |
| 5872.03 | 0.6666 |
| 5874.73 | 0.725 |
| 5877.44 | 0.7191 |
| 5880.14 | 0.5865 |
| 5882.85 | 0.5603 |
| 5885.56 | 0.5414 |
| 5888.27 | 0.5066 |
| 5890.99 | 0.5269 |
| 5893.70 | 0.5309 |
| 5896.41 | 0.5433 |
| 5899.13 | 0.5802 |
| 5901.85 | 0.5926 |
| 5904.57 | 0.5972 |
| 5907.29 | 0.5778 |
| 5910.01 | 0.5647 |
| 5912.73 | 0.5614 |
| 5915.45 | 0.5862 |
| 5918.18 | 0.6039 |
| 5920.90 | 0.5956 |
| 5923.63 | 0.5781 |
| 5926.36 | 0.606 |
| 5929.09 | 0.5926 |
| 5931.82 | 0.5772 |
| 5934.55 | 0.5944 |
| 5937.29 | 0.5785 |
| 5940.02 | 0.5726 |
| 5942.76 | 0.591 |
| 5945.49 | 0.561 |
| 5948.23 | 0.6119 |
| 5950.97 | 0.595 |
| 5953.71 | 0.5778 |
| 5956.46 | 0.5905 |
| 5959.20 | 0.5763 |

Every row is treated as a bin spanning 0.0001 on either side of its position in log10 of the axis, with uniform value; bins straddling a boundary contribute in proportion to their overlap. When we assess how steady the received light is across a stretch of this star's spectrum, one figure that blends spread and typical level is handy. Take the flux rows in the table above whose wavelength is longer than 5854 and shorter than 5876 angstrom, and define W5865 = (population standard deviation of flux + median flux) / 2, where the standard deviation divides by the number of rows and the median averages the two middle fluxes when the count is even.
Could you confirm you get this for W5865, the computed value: 0.327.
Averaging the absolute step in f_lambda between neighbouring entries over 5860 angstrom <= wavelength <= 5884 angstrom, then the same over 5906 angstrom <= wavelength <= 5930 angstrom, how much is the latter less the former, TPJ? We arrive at -0.024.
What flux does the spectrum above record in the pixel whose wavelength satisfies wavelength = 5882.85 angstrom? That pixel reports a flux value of 0.5603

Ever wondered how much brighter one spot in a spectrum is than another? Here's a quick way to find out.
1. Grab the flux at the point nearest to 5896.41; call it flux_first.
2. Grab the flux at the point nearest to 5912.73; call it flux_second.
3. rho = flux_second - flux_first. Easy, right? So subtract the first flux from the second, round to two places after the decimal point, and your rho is 0.02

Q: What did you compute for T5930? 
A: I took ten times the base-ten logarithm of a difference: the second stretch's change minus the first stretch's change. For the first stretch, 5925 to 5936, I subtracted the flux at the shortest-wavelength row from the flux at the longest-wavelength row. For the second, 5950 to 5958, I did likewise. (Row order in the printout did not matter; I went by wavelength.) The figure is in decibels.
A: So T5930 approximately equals -21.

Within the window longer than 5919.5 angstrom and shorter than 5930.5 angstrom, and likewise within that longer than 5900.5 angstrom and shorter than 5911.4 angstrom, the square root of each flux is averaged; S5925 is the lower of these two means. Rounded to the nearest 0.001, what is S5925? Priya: 0.764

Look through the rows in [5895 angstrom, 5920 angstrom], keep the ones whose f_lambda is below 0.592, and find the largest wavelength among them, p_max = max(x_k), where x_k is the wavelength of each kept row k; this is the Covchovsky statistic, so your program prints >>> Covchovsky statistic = 5915.45 angstrom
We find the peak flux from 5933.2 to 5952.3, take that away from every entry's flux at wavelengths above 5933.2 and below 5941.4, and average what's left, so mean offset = -0.030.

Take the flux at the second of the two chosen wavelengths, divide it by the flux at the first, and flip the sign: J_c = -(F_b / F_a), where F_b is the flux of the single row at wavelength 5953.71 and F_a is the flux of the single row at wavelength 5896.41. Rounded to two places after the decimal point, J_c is -1.06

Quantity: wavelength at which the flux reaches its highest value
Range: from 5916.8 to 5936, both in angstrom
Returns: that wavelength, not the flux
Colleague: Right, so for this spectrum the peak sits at 5926.36 angstrom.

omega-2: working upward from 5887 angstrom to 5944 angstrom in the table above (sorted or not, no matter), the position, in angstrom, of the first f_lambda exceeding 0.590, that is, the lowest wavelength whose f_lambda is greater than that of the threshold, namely 5901.85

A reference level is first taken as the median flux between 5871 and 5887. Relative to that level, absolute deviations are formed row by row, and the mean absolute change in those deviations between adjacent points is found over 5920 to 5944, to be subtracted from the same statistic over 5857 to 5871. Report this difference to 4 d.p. -0.0026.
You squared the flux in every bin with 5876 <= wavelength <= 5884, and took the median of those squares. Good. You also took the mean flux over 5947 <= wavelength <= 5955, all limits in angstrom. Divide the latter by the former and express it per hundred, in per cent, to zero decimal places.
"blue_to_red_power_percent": 173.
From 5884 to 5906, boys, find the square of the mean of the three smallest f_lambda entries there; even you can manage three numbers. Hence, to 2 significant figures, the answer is 0.27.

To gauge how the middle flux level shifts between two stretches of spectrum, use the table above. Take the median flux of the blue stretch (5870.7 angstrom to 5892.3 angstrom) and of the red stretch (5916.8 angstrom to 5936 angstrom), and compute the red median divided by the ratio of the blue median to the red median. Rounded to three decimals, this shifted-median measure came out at 0.616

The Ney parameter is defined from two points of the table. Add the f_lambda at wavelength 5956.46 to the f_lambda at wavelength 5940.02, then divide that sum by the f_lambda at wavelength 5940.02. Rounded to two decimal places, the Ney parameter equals 2.03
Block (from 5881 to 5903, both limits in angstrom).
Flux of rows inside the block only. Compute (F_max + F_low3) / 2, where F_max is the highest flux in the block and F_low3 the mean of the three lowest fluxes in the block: 0.56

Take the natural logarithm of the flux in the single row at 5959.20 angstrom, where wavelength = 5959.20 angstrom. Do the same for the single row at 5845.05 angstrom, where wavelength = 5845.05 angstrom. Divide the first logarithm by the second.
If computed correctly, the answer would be 1.04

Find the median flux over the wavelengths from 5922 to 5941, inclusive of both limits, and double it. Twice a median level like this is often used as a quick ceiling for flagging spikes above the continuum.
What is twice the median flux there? 1.16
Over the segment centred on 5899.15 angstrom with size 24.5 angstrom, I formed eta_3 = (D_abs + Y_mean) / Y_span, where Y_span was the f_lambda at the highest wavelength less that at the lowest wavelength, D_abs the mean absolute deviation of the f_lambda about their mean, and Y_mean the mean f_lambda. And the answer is 10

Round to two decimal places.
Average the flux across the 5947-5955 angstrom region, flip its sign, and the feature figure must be -0.59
